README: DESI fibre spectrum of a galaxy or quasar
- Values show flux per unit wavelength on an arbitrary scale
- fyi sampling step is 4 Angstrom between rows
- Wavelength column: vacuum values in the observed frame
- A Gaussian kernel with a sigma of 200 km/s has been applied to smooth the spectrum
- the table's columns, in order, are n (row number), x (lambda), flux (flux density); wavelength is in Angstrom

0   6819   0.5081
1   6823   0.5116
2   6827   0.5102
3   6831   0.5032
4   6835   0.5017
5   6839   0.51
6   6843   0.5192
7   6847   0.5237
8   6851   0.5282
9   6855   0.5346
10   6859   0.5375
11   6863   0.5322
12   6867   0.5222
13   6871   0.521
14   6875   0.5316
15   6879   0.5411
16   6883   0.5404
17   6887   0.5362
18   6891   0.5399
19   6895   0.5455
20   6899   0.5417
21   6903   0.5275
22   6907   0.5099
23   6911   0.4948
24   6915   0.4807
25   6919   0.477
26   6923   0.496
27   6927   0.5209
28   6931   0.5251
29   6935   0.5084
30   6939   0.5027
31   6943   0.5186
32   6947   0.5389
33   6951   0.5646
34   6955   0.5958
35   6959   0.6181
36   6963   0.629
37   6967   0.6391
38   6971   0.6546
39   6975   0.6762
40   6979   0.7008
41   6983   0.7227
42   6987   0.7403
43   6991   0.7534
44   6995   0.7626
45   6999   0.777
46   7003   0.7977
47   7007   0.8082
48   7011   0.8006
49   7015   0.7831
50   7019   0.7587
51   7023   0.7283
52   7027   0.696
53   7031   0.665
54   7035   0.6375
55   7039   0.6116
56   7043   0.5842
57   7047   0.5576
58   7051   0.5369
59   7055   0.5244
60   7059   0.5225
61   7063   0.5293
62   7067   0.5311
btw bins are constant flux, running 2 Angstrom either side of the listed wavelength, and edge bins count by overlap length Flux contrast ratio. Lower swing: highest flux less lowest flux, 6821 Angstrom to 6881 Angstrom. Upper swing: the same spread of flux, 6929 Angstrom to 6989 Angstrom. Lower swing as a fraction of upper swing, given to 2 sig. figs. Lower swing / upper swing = 0.17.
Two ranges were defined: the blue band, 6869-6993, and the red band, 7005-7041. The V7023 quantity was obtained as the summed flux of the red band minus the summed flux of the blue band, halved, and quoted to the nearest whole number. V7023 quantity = -6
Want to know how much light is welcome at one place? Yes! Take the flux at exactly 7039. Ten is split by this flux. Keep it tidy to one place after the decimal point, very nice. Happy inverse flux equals 16.4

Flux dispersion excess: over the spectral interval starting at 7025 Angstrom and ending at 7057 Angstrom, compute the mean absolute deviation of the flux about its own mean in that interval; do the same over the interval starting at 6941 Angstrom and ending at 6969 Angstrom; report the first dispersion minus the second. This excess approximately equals 0.012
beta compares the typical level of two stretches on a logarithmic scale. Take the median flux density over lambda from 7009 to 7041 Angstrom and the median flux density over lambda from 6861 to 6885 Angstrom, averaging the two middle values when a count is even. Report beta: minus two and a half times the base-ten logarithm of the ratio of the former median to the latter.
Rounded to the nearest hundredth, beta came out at -0.32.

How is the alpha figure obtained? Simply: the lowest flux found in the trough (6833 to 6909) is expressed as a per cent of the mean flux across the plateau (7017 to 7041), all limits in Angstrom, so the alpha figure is 73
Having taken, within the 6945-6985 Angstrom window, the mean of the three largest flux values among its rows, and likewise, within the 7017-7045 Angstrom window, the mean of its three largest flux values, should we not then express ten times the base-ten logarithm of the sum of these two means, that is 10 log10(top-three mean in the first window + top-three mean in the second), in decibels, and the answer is 1.55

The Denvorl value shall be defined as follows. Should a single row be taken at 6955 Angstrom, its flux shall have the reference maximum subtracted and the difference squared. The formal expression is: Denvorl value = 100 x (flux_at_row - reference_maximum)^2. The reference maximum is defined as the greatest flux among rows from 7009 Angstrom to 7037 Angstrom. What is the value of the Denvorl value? 4.2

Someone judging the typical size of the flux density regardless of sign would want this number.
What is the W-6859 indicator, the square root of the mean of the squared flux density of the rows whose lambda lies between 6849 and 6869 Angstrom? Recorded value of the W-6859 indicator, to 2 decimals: 0.53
